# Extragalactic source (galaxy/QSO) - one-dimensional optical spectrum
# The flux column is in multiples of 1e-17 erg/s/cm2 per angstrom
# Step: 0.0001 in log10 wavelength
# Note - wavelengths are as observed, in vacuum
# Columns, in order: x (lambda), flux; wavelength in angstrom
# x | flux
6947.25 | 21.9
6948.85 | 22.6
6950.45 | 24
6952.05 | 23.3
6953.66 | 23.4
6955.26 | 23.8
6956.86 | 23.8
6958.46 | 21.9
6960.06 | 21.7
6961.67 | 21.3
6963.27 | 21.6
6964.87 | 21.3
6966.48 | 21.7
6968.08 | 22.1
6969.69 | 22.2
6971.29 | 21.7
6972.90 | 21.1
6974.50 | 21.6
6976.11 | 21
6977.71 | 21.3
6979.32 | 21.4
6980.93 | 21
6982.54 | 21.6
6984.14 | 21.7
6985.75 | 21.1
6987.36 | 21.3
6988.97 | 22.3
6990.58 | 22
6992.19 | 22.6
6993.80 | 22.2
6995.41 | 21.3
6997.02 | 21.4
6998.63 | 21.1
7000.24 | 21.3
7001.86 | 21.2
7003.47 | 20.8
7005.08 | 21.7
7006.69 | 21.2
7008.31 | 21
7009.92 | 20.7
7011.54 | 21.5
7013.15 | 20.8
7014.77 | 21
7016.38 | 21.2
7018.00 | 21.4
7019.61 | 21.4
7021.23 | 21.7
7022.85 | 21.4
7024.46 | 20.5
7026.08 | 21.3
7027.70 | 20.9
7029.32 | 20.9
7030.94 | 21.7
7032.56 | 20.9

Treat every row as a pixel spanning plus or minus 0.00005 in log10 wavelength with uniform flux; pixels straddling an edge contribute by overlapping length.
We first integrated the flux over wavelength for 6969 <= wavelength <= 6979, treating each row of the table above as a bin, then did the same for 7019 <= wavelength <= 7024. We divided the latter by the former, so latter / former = 0.50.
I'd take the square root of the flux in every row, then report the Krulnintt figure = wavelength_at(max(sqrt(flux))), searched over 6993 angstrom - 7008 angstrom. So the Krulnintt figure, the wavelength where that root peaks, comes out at 6993.80 angstrom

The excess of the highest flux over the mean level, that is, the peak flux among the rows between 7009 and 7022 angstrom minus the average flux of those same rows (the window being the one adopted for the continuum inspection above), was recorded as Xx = 0.49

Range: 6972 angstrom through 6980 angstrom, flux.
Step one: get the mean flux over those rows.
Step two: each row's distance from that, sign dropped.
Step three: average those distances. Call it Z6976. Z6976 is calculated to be 0.184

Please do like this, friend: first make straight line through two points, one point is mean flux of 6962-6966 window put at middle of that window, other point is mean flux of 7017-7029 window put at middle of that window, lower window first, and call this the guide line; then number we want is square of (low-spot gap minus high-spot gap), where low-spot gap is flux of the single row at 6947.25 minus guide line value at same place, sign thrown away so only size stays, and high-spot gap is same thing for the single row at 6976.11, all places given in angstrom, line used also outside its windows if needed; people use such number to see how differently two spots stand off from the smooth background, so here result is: 0.00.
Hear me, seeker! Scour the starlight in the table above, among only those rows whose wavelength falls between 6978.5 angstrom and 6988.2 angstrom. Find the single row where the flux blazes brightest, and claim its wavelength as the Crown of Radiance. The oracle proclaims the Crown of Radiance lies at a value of 6984.14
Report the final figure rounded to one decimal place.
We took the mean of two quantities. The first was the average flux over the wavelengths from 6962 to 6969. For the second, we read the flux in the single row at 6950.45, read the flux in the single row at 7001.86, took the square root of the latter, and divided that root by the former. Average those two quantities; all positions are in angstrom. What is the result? 10.9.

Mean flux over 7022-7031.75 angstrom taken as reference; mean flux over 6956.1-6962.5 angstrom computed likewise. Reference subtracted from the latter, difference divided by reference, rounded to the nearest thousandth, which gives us 0.050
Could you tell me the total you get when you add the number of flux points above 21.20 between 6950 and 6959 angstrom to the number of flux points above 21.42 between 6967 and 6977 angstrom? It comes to 10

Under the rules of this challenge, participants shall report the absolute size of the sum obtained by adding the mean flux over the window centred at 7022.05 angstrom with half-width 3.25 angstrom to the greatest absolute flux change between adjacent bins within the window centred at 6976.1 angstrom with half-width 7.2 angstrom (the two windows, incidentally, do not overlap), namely 21.9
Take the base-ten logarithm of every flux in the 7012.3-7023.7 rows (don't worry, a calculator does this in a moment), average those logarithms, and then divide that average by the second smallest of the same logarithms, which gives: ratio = 1.00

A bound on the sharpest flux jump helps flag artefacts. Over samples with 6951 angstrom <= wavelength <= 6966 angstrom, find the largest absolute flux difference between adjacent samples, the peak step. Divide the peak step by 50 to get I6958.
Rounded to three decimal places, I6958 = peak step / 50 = 0.038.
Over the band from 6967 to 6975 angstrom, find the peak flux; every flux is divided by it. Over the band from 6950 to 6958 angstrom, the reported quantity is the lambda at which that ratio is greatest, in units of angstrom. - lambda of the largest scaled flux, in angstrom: 6950.45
